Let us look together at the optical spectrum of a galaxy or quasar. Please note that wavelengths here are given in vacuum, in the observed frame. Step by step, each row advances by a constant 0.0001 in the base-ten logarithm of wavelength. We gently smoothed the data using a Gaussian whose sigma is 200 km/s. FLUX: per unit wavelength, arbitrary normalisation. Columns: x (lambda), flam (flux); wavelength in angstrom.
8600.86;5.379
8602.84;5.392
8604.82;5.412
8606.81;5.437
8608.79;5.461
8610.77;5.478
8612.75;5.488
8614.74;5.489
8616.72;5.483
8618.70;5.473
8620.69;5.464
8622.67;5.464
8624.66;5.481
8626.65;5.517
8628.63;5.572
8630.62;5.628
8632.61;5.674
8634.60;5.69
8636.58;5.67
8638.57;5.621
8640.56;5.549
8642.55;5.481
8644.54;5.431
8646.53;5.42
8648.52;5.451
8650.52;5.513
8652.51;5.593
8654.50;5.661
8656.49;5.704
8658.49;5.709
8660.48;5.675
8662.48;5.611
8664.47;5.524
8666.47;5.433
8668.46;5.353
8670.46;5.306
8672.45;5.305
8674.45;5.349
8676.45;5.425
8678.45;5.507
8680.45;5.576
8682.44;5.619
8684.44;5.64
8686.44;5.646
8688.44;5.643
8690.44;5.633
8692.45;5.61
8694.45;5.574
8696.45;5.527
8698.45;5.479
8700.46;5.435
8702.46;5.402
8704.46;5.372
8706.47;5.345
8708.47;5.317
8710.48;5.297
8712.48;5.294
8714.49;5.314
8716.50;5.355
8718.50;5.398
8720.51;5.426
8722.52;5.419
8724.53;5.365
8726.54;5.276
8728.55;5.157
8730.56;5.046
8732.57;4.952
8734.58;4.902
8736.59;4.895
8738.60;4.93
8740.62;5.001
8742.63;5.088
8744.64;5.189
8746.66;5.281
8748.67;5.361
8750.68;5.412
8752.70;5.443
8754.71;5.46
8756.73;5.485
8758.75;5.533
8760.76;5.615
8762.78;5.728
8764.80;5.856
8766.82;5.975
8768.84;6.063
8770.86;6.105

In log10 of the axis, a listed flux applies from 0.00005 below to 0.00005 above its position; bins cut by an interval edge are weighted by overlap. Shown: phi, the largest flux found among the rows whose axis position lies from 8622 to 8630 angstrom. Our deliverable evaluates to 5.572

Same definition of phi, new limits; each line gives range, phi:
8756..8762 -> 5.615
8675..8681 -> 5.576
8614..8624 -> 5.489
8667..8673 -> 5.353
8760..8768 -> 5.975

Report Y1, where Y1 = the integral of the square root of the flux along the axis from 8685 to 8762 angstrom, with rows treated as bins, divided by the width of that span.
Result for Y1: 2.311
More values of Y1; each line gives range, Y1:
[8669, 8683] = 2.331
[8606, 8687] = 2.351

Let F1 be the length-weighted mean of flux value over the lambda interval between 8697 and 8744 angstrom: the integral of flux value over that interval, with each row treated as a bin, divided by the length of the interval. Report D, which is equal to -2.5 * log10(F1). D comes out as -1.80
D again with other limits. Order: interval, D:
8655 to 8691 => -1.86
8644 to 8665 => -1.87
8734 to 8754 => -1.78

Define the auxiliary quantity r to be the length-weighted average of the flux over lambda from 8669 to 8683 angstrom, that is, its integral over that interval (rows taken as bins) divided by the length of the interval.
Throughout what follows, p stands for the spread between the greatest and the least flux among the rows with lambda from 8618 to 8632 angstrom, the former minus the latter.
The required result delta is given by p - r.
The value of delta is -5.27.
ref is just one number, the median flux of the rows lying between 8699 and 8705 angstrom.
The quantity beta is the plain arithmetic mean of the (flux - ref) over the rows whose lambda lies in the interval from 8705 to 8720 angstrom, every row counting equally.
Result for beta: -0.07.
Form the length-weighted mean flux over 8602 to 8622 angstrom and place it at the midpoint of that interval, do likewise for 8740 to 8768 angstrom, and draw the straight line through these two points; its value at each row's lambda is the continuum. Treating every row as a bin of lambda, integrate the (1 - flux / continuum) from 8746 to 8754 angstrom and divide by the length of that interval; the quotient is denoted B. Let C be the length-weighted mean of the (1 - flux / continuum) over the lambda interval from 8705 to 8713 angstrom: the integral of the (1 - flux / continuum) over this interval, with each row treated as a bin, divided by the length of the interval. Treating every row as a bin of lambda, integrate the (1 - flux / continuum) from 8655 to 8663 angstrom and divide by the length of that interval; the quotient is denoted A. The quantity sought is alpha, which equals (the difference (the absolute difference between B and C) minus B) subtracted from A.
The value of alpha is -0.03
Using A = -0.039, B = 0.016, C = 0.027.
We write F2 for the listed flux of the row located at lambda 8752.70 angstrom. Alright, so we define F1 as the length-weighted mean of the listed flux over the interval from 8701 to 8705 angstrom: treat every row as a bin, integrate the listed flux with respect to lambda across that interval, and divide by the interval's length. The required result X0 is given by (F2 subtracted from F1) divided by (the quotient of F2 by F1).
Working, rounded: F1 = 5.40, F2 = 5.443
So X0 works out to -0.04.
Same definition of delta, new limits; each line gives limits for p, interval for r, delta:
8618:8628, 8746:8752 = -5.31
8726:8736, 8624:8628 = -5.14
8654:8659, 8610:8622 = -5.43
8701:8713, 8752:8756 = -5.35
